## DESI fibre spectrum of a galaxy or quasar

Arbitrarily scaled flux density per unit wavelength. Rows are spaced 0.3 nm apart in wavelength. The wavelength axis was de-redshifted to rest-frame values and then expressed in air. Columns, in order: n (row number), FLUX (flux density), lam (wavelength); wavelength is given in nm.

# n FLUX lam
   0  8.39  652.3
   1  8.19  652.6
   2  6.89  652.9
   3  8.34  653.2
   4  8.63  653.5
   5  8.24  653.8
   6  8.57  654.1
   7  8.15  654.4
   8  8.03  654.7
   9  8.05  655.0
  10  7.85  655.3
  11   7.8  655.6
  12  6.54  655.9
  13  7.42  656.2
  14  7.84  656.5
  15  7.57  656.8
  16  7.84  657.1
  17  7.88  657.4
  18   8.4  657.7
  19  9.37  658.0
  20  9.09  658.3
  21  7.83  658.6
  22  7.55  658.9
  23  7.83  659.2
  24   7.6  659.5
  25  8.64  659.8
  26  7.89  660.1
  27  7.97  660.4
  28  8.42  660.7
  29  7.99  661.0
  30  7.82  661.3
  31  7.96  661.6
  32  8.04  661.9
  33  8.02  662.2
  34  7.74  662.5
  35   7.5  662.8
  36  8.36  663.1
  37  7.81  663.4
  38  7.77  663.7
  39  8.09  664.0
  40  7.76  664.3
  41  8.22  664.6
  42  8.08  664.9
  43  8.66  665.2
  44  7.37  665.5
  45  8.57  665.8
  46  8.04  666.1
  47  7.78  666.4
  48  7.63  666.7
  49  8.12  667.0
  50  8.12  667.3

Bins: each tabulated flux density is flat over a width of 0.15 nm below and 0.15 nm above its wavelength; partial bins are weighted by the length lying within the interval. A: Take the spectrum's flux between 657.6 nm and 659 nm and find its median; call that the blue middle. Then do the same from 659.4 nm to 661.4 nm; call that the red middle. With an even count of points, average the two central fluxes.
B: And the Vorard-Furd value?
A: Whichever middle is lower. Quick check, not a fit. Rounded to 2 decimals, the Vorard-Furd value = 7.97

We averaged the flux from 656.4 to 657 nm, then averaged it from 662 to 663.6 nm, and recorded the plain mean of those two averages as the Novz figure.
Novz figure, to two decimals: 7.80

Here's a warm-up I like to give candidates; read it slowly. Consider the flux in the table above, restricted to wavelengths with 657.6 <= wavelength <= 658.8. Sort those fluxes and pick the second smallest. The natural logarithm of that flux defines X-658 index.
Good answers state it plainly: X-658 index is 2.128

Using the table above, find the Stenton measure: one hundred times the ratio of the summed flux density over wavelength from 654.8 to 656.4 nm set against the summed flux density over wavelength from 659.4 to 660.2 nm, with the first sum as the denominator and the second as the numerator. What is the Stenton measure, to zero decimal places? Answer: 64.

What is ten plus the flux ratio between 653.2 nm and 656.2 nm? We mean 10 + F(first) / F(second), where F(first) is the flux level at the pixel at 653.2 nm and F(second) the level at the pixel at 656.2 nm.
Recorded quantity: 11.12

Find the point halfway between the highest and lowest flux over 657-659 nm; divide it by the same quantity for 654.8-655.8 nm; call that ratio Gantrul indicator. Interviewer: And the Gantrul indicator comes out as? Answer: 1.07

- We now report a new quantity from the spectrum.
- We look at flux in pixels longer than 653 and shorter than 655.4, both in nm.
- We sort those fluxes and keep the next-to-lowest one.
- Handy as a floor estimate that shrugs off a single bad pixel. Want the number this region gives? 8.03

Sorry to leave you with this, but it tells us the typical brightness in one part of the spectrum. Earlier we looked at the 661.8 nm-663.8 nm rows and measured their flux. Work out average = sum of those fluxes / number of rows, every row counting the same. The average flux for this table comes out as 7.89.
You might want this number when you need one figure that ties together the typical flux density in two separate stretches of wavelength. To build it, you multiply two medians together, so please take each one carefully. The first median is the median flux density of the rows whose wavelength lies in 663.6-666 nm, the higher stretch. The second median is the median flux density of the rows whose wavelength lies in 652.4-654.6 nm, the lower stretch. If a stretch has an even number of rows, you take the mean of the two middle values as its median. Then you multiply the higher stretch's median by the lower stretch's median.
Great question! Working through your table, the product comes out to 66.6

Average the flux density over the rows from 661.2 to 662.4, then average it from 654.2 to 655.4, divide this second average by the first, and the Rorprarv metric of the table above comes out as 1.01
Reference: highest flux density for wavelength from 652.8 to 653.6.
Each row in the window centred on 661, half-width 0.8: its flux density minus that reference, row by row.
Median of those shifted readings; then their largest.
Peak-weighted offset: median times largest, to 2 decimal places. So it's 0.14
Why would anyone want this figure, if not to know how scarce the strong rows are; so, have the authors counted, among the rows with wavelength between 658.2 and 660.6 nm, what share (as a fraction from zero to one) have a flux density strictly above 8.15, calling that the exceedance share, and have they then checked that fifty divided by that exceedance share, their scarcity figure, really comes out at 200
